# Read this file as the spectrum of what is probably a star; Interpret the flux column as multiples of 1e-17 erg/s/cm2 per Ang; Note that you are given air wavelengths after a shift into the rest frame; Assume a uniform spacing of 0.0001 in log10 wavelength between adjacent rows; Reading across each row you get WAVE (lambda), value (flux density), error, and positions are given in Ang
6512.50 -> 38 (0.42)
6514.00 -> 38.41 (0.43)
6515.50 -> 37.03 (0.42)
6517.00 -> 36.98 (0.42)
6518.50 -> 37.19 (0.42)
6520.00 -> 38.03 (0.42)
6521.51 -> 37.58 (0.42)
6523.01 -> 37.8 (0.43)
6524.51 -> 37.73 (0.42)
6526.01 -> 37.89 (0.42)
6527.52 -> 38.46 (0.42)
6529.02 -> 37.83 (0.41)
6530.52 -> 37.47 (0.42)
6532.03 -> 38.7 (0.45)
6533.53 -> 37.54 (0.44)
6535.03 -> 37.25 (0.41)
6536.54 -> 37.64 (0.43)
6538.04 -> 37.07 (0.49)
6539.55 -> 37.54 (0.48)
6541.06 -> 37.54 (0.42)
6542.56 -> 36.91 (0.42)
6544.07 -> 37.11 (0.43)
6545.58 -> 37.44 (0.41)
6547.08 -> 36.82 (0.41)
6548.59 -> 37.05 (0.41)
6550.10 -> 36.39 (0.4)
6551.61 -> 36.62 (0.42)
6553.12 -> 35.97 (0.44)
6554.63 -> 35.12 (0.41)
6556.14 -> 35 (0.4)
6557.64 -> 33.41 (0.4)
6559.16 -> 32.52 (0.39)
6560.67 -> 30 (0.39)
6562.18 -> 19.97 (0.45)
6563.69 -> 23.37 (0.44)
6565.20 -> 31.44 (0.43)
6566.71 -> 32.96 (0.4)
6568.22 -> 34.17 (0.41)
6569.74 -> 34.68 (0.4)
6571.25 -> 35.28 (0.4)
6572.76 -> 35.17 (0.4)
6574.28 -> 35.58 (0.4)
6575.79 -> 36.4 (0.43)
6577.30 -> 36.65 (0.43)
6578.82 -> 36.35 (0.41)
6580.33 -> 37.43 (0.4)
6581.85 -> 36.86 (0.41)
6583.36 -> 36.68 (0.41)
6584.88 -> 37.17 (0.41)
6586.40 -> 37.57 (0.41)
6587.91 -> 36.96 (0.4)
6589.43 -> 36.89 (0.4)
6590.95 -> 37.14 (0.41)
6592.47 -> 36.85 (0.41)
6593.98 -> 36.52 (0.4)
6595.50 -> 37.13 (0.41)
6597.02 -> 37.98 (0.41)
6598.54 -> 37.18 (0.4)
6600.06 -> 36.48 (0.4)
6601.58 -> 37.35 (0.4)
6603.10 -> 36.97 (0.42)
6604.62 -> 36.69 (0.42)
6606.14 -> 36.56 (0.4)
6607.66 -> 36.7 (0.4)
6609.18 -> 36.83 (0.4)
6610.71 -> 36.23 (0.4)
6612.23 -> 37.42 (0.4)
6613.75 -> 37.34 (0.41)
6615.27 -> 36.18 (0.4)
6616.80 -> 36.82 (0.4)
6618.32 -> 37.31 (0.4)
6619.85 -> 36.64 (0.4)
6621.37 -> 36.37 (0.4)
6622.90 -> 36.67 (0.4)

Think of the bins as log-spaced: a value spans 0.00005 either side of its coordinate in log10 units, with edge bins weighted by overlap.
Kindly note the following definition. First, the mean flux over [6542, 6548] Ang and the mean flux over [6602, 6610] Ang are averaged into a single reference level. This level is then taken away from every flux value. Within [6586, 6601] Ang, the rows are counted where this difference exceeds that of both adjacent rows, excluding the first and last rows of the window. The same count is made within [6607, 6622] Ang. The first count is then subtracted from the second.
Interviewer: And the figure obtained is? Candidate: 1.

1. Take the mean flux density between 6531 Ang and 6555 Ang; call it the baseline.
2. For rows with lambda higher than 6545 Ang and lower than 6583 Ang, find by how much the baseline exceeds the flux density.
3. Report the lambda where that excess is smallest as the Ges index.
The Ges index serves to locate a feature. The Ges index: 6545.58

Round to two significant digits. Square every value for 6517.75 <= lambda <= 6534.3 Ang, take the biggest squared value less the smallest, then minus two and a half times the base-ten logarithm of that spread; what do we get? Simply -5.1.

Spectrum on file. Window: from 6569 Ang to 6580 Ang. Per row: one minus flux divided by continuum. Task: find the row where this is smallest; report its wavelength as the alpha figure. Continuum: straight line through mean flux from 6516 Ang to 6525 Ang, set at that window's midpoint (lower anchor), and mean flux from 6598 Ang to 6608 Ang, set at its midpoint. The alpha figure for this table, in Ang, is 6577.30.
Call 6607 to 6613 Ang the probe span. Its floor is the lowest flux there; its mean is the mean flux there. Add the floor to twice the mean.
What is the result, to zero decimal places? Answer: 110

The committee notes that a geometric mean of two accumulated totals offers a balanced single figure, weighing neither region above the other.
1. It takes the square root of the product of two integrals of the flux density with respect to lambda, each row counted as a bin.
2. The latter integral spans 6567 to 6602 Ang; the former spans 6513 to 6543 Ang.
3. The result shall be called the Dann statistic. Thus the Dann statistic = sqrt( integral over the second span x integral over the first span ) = 1201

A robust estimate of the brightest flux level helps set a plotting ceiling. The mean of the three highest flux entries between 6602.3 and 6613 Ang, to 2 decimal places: 37.07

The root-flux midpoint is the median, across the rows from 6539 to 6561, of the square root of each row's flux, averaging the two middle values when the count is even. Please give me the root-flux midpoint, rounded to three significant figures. 6.05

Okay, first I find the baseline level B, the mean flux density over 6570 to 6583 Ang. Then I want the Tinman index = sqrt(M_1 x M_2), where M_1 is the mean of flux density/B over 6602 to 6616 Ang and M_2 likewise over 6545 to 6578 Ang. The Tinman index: 0.97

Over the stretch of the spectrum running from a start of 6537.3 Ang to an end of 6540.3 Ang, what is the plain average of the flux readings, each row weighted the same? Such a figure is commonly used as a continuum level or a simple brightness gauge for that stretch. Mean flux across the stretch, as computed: 37.3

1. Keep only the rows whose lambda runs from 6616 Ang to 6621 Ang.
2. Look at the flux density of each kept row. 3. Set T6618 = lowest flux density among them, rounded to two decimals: 36.64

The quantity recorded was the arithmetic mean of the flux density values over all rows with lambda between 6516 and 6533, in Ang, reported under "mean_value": 37.8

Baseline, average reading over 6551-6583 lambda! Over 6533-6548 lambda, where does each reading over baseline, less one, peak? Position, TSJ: 6536.54 Ang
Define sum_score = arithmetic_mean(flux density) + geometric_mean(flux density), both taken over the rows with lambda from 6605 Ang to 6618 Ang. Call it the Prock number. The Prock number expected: 73.5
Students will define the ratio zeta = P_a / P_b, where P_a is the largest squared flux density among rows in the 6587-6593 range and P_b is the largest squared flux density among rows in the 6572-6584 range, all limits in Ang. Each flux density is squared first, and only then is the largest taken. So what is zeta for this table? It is 0.98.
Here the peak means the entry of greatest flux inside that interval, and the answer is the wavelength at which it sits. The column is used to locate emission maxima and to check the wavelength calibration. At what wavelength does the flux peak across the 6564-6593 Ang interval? 6586.40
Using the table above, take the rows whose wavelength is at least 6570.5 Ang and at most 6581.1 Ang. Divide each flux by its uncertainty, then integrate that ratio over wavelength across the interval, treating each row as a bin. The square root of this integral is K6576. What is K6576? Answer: 30.6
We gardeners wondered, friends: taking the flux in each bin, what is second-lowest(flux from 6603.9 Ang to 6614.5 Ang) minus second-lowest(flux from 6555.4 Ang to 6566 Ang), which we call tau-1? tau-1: 13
